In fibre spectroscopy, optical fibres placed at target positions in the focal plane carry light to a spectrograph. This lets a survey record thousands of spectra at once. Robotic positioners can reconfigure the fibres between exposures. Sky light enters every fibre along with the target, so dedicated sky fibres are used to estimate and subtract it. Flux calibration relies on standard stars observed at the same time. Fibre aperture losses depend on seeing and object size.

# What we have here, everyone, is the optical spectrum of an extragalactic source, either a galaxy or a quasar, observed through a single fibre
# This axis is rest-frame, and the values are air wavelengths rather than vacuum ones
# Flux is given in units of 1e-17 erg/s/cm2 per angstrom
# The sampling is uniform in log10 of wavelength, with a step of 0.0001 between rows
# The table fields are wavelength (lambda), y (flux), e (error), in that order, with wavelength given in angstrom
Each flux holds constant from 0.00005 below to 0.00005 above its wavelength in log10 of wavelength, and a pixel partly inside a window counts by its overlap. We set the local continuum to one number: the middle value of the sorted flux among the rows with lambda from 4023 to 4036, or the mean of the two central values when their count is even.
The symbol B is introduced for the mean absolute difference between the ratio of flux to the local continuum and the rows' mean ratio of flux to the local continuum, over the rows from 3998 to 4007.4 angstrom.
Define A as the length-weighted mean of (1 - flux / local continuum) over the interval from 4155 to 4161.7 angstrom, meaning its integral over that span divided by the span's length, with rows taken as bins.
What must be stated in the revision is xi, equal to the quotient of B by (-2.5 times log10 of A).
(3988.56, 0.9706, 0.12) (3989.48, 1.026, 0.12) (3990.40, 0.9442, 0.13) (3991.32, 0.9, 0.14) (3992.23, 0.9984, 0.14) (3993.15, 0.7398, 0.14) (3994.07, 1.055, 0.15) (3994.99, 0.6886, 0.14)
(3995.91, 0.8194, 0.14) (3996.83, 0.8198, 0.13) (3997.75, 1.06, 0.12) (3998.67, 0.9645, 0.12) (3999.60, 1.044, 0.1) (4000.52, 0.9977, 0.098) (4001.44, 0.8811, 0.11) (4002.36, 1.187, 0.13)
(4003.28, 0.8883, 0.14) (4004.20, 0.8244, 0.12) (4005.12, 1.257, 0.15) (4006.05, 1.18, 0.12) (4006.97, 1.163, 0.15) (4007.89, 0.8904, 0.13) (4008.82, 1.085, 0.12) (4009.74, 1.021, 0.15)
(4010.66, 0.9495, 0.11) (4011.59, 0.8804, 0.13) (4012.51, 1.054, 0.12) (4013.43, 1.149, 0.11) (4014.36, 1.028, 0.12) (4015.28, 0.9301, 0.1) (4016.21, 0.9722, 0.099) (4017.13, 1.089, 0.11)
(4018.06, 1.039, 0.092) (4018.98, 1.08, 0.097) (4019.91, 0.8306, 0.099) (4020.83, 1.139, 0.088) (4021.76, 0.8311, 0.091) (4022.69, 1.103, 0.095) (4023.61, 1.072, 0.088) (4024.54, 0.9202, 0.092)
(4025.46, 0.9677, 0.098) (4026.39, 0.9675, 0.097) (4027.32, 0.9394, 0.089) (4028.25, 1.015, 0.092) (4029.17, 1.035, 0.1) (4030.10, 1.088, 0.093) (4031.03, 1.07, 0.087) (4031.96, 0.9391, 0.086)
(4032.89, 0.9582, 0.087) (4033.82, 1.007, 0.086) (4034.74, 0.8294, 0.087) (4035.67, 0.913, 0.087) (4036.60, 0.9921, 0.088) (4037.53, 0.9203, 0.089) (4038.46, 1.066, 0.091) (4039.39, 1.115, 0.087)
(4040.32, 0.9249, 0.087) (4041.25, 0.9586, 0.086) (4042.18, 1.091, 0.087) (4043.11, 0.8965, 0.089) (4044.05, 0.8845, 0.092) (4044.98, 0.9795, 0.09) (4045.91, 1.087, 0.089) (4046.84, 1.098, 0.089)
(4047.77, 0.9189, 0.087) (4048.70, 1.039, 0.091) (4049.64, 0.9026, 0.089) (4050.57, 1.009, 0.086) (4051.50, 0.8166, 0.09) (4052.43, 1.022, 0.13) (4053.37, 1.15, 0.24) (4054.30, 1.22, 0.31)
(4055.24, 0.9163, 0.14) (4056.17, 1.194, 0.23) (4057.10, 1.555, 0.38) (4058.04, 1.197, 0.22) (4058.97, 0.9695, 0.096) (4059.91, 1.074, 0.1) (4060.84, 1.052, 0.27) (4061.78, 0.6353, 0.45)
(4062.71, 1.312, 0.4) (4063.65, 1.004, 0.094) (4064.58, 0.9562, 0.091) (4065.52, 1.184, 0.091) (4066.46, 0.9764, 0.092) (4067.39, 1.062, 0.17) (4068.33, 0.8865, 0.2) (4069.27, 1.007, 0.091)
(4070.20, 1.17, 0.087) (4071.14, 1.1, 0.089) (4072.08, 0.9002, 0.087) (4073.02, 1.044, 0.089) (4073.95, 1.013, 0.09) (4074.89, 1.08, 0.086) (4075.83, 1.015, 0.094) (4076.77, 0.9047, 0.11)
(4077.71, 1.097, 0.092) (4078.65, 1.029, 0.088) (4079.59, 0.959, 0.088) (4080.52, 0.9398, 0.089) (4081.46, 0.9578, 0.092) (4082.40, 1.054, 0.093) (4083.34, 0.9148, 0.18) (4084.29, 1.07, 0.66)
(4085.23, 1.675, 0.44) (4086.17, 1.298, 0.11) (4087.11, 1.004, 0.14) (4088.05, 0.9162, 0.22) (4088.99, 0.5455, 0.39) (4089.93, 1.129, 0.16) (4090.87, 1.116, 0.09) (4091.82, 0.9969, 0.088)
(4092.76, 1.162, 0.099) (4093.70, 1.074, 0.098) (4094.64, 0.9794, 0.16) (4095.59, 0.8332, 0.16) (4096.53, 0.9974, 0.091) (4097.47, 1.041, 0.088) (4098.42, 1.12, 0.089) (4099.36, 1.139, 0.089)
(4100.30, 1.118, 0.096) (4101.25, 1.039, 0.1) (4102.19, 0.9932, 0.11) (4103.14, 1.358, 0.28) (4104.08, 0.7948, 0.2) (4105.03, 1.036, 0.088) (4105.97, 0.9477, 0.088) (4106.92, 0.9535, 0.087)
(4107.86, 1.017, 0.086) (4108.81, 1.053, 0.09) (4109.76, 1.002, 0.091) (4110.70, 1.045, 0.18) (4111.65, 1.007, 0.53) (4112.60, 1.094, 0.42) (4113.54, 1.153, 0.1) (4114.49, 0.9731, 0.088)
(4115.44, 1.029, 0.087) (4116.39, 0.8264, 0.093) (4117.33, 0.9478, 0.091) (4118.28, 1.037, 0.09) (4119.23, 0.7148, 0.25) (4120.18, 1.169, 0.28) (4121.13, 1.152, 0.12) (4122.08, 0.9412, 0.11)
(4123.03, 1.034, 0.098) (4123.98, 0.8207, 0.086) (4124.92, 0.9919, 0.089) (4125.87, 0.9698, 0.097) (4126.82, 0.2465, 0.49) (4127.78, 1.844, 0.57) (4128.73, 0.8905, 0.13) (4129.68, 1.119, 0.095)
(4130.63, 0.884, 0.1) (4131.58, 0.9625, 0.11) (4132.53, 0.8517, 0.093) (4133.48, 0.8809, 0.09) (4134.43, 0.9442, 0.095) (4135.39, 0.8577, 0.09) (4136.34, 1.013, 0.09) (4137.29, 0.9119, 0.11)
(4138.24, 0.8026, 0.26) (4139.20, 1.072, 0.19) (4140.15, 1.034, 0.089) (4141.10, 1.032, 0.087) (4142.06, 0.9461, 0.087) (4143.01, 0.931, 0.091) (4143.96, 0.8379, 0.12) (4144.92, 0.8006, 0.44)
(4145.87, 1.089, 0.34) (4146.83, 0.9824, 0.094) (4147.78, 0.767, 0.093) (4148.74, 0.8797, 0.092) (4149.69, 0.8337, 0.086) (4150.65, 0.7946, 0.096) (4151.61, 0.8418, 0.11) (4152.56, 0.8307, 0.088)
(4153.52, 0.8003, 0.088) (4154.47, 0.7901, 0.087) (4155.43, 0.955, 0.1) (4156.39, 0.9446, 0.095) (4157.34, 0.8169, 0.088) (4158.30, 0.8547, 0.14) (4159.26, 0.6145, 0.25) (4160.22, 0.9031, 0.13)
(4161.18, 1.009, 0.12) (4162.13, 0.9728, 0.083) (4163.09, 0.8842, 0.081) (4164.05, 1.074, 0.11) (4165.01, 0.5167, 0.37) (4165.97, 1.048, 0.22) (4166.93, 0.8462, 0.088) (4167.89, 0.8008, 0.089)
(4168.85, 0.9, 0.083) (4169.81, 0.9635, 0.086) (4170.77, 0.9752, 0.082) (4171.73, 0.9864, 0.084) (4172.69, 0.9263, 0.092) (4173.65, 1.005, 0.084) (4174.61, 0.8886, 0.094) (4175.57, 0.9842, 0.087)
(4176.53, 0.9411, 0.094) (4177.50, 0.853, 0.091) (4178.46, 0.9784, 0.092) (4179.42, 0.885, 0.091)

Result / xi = 0.053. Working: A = 0.100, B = 0.13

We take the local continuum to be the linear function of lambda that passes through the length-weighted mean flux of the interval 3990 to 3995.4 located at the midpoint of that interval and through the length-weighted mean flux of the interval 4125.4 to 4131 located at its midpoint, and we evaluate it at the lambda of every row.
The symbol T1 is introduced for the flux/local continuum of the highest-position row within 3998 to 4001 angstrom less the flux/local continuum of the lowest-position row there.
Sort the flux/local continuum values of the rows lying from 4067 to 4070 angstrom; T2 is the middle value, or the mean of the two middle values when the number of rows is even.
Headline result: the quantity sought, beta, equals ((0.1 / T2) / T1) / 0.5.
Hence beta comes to 5.3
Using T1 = 0.04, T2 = 1.06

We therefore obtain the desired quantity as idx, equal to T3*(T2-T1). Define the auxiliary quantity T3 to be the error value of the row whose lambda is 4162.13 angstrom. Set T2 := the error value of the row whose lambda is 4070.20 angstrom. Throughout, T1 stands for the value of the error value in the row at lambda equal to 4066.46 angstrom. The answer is 0.000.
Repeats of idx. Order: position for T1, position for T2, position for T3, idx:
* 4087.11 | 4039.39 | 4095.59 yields -0.008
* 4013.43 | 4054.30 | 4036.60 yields 0.018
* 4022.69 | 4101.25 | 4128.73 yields 0.001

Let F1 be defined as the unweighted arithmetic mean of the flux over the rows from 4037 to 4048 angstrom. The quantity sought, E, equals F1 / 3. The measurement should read 0.332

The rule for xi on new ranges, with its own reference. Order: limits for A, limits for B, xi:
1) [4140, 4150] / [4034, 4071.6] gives 0.036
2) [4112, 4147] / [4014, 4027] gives 0.010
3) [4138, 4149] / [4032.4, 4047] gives 0.020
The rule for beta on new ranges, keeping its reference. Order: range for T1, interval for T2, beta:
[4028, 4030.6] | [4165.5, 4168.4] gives 3.1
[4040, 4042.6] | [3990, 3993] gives 1.1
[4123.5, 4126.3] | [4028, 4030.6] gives 1.2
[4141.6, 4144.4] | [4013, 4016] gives -1.6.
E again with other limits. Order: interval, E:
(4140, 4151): 0.304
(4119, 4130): 0.330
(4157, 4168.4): 0.287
